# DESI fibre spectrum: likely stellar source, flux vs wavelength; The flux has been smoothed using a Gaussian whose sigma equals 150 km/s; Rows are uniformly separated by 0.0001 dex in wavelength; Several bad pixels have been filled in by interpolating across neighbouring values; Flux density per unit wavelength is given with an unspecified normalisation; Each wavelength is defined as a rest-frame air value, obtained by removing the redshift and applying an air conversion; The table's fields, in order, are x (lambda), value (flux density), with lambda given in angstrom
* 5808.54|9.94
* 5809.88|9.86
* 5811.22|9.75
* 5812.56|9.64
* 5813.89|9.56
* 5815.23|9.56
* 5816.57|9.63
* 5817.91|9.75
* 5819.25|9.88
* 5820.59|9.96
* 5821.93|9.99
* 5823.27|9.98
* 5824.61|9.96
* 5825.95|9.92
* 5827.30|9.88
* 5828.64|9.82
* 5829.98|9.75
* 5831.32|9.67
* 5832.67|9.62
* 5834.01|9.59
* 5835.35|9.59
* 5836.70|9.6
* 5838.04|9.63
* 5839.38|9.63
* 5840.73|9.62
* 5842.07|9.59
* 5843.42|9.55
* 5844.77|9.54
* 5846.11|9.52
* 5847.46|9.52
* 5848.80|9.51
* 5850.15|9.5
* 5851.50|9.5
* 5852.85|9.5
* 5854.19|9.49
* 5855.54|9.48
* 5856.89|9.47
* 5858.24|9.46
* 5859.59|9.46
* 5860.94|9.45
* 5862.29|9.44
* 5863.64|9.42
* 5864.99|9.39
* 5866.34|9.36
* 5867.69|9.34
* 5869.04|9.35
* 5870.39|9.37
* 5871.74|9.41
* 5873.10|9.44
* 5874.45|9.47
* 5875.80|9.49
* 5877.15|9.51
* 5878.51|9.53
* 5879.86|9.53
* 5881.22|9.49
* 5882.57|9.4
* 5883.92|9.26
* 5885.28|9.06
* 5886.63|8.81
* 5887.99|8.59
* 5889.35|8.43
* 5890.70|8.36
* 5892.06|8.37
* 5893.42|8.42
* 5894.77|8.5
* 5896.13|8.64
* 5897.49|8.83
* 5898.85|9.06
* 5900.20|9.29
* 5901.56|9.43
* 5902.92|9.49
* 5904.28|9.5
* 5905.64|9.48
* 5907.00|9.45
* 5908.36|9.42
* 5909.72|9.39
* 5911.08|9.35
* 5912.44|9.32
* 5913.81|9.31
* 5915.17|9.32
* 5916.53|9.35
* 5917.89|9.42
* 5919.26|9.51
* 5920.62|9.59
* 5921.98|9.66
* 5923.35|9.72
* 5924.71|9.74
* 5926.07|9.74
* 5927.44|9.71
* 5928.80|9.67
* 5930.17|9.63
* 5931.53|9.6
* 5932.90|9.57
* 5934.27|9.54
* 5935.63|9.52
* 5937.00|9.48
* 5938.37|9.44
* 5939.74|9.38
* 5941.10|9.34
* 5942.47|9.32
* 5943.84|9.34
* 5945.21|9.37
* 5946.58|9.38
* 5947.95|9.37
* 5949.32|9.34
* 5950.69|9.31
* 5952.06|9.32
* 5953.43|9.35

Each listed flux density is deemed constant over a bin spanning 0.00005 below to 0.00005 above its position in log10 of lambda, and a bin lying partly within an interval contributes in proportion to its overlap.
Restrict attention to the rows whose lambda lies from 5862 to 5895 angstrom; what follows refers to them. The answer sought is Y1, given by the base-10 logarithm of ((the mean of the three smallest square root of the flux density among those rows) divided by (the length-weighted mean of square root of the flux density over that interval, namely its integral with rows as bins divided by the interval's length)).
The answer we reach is -0.019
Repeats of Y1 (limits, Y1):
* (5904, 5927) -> -0.004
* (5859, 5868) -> -0.001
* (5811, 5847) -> -0.004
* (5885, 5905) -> -0.012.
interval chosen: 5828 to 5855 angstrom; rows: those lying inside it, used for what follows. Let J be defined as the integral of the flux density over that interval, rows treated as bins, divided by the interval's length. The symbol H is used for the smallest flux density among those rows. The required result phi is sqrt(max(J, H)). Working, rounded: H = 9.49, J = 9.59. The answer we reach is 3.10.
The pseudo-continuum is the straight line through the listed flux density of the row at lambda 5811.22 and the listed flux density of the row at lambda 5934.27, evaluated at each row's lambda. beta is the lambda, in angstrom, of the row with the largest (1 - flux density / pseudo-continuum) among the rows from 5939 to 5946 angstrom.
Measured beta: 5942.47 angstrom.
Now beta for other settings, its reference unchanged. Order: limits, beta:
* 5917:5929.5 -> 5917.89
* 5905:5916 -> 5913.81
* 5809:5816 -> 5813.89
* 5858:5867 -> 5866.34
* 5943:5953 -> 5950.69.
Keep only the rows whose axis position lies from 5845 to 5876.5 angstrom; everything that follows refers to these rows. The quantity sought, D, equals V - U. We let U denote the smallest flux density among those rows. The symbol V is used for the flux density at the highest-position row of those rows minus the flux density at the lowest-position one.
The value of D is -9.37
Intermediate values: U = 9.34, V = -0.030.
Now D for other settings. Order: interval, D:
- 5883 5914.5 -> -8.31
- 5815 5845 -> -9.56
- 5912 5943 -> -9.31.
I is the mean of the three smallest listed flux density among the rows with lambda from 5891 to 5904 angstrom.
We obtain 8.43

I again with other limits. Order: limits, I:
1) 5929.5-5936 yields 9.54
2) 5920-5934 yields 9.59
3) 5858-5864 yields 9.44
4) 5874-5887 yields 9.04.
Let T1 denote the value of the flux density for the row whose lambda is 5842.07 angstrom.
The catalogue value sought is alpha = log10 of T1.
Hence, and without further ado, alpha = 0.982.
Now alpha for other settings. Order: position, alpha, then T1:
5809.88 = 0.994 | 9.86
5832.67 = 0.983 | 9.62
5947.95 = 0.972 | 9.37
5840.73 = 0.983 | 9.62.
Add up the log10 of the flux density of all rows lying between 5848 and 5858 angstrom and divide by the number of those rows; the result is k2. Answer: 0.977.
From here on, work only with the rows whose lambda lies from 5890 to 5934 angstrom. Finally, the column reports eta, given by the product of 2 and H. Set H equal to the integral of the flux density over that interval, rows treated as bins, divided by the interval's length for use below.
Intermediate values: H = 9.31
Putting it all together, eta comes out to 18.6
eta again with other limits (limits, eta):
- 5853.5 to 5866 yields 18.9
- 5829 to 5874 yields 19.0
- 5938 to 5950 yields 18.7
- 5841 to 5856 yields 19.0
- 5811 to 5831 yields 19.6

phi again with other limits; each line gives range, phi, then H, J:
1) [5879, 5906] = 3.00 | 8.36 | 9.00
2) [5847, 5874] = 3.07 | 9.34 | 9.44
